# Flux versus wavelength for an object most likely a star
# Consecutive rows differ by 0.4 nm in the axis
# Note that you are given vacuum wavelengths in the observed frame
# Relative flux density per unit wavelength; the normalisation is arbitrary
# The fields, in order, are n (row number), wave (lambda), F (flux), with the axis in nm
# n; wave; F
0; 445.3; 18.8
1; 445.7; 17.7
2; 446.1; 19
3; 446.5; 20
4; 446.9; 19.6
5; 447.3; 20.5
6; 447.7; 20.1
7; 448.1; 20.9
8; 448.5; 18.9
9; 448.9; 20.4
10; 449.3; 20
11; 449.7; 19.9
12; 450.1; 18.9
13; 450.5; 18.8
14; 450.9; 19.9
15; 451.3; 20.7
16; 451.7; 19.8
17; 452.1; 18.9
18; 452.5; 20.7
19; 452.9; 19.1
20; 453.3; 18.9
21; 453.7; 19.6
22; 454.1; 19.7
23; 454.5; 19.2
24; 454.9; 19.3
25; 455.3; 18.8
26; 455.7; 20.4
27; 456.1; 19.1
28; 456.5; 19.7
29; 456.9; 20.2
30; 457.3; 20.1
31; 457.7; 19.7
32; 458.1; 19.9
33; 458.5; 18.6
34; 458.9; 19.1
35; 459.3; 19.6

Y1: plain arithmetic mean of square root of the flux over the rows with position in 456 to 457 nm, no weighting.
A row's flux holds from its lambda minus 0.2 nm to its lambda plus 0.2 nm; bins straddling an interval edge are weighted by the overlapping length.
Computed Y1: 4.43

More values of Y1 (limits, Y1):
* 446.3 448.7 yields 4.47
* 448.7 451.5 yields 4.45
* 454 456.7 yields 4.41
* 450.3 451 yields 4.40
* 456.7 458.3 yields 4.47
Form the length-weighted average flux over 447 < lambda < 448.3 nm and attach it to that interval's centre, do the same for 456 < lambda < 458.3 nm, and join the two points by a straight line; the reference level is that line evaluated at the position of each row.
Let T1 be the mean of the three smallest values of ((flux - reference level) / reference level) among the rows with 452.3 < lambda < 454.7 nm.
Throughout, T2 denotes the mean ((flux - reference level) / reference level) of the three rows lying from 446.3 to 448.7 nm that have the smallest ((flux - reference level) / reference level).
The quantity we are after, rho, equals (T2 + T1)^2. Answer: 0.0091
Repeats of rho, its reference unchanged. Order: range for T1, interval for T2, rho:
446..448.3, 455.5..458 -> 0.0041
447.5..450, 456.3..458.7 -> 0.0035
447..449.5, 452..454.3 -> 0.0083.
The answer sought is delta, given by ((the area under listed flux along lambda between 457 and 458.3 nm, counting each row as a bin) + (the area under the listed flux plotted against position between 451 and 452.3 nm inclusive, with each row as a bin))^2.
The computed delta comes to 2668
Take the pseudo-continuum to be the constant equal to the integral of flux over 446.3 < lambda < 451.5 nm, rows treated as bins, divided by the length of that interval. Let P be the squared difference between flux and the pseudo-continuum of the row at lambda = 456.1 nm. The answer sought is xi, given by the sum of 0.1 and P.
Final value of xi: 0.7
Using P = 0.6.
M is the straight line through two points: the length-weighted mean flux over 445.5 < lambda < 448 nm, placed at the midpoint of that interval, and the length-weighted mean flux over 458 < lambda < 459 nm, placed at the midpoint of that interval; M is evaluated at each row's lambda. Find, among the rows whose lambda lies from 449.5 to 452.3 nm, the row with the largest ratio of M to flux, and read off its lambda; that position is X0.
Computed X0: 450.5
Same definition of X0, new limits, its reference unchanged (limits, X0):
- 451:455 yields 452.1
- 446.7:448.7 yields 448.5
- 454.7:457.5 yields 455.3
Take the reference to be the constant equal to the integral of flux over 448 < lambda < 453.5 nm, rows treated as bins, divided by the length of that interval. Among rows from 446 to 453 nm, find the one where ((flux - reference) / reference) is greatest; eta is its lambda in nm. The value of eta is 448.1 nm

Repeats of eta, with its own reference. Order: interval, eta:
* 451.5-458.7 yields 452.5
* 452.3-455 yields 452.5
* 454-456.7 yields 455.7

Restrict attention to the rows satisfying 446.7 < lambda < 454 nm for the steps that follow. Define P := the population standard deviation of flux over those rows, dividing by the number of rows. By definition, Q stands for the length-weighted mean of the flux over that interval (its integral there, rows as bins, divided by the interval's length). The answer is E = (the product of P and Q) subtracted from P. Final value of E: -13.0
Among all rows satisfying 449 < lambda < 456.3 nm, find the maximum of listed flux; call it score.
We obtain 20.7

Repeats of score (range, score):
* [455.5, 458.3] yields 20.4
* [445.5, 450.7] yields 20.9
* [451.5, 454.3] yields 20.7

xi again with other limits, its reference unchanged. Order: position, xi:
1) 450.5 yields 1.3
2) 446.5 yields 0.1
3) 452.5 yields 0.8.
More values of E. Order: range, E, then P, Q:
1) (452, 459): -10.7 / 0.58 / 19.5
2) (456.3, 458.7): -9.8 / 0.53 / 19.7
